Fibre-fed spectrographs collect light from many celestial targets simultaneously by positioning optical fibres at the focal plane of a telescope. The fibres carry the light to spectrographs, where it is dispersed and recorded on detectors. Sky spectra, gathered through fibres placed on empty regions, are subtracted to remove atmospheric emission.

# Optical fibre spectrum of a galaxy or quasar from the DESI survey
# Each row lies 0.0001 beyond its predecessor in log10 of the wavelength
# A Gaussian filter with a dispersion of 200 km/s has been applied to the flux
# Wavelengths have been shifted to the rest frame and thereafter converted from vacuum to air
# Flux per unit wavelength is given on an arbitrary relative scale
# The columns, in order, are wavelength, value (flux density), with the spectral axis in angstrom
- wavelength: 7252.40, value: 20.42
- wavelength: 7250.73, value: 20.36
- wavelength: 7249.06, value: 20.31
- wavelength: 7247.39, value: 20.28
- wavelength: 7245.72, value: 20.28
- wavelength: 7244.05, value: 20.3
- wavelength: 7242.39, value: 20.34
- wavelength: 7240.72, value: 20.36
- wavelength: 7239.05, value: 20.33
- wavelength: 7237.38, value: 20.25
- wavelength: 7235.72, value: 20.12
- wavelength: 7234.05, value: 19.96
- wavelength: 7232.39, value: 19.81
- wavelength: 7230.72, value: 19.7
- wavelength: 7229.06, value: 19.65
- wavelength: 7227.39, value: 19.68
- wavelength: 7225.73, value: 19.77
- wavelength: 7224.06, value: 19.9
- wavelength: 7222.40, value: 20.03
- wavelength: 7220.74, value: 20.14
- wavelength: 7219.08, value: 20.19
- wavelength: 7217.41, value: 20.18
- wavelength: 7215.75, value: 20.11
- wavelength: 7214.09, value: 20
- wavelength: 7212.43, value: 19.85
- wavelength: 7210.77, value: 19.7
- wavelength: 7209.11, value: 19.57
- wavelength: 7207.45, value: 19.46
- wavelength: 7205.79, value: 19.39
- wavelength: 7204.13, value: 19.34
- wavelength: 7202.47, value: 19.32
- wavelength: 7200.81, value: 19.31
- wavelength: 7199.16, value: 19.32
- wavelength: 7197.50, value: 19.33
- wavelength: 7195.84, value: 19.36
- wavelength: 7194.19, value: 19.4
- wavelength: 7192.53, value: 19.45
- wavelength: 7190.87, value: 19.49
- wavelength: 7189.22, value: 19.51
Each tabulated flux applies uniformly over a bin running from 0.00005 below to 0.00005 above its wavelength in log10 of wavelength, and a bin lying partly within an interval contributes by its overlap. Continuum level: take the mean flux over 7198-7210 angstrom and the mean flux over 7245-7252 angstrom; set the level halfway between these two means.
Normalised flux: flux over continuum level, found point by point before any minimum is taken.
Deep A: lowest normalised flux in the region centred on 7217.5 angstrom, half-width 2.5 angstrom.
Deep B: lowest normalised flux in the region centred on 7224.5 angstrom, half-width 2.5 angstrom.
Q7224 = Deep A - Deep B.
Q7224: 0.017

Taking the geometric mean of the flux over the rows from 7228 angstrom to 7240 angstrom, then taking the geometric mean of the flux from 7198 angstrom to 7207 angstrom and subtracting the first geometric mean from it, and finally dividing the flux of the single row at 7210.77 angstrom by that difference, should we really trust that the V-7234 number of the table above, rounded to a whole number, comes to -31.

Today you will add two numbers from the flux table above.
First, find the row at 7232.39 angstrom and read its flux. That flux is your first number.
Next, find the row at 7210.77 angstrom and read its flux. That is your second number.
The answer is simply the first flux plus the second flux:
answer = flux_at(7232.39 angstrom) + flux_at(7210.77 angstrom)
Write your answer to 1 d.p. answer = 39.5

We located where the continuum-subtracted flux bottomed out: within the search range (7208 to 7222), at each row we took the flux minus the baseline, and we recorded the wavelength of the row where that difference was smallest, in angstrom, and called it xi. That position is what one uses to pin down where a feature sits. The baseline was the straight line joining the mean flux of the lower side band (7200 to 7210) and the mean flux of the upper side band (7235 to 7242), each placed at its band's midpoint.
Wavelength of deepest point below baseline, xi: 7209.11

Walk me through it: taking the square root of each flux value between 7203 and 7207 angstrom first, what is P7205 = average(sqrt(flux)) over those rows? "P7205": 4.40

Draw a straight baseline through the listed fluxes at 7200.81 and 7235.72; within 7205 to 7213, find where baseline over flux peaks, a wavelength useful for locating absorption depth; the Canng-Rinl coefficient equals 7205.79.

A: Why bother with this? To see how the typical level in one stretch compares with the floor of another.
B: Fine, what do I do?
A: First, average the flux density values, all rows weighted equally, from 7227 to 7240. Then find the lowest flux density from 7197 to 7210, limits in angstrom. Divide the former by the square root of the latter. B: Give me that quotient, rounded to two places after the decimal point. 4.54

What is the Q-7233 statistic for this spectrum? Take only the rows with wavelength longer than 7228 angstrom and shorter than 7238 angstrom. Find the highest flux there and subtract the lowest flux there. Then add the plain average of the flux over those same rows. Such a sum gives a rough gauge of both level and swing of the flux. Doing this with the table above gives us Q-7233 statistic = 20.5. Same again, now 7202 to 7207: 19.4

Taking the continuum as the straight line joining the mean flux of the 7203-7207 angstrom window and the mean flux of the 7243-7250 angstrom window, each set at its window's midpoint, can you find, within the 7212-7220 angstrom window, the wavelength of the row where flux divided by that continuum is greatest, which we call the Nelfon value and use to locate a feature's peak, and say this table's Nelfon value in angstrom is 7217.41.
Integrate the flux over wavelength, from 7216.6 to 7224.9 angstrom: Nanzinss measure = 167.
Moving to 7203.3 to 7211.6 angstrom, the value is 162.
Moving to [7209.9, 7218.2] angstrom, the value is 166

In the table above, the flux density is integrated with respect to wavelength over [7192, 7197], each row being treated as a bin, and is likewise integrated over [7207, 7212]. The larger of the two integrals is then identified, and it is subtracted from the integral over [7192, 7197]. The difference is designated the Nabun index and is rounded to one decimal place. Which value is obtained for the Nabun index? -1.1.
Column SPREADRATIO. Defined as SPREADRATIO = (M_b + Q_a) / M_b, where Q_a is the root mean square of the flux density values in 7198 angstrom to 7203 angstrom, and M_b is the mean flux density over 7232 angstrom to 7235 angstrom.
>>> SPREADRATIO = 1.97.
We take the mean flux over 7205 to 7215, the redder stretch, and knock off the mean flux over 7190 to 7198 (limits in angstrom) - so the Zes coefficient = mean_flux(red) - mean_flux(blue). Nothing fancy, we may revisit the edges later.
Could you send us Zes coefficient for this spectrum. 0.3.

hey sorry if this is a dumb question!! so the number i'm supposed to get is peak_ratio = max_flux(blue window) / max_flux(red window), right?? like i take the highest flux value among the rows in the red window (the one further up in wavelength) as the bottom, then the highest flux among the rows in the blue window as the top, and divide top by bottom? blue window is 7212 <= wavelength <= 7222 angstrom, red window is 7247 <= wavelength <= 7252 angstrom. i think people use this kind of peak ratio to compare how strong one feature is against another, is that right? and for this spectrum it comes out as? 0.992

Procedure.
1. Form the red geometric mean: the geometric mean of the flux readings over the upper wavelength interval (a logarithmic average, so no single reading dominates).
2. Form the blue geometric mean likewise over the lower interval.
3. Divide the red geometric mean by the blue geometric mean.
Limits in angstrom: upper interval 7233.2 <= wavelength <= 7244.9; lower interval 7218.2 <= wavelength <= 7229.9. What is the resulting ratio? 1.02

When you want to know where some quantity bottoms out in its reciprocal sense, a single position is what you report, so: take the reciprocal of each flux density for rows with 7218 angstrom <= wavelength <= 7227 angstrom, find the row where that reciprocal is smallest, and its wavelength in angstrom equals 7219.08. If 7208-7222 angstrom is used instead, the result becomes 7219.08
